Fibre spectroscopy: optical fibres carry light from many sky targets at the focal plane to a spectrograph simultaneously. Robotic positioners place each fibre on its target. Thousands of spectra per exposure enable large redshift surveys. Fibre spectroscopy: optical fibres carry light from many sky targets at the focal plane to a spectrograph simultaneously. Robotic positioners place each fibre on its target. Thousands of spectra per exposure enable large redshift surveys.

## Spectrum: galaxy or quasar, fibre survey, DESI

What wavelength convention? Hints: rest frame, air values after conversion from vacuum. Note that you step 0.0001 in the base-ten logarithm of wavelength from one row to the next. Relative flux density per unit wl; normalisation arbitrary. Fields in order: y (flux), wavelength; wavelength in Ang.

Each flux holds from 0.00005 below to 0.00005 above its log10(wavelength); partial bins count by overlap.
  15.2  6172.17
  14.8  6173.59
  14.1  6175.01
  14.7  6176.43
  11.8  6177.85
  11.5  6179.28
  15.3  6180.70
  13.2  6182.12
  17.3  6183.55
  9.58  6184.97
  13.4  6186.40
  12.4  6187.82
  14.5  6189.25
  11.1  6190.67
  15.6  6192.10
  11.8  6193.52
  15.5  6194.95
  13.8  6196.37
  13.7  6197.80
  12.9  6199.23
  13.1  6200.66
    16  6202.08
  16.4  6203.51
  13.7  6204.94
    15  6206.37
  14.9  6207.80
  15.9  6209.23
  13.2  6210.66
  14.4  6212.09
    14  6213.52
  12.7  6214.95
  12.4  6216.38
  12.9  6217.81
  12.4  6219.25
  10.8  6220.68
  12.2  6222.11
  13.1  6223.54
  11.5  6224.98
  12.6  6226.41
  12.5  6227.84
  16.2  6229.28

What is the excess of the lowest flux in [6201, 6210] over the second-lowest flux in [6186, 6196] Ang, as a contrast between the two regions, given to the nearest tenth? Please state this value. 1.9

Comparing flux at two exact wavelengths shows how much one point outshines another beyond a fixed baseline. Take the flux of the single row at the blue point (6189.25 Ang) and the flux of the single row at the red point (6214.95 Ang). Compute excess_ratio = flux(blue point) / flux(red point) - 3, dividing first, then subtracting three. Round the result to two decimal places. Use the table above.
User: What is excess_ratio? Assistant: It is -1.86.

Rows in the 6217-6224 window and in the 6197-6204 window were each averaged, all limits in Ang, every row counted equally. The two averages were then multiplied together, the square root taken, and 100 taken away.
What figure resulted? -86.7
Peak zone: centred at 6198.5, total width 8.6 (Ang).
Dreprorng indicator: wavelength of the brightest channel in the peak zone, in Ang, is 6202.08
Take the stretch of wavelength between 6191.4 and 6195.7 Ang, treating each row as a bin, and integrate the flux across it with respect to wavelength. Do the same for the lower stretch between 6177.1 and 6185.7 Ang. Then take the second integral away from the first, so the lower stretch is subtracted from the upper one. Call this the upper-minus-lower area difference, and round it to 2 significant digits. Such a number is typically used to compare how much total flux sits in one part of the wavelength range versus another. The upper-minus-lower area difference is -51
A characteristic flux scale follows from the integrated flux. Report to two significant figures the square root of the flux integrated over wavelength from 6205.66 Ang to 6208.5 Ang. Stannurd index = 6.5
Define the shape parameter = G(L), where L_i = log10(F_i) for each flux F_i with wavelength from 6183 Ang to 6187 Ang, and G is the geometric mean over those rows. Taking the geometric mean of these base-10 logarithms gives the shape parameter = 1.11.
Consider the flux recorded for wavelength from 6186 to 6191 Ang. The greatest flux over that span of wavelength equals 14.5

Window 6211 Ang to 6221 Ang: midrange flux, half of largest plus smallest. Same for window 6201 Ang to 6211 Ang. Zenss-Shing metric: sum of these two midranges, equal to 27.4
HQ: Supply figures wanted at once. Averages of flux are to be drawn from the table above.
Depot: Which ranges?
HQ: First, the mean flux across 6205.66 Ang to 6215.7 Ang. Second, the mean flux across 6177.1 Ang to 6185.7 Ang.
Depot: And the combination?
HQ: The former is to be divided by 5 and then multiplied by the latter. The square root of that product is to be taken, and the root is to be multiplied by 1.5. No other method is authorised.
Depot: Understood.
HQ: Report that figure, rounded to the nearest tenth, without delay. 9.2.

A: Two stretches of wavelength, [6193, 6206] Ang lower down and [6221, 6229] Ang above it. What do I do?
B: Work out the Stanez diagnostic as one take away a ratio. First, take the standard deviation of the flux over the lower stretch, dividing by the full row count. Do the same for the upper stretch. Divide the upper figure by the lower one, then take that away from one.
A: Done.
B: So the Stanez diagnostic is 0.6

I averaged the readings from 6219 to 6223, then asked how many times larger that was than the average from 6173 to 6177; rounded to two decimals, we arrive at 0.81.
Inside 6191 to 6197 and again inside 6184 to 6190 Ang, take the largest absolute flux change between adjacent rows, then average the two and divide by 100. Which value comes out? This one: 0.038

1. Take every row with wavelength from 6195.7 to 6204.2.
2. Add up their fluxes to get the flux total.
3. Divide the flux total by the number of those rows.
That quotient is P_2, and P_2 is 14.3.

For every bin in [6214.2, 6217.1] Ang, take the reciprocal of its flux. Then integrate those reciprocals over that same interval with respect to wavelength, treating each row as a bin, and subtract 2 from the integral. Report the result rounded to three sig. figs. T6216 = -1.77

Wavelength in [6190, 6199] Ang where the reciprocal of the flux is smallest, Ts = 6192.10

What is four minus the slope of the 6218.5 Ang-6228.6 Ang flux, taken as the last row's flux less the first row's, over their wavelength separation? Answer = 3.99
